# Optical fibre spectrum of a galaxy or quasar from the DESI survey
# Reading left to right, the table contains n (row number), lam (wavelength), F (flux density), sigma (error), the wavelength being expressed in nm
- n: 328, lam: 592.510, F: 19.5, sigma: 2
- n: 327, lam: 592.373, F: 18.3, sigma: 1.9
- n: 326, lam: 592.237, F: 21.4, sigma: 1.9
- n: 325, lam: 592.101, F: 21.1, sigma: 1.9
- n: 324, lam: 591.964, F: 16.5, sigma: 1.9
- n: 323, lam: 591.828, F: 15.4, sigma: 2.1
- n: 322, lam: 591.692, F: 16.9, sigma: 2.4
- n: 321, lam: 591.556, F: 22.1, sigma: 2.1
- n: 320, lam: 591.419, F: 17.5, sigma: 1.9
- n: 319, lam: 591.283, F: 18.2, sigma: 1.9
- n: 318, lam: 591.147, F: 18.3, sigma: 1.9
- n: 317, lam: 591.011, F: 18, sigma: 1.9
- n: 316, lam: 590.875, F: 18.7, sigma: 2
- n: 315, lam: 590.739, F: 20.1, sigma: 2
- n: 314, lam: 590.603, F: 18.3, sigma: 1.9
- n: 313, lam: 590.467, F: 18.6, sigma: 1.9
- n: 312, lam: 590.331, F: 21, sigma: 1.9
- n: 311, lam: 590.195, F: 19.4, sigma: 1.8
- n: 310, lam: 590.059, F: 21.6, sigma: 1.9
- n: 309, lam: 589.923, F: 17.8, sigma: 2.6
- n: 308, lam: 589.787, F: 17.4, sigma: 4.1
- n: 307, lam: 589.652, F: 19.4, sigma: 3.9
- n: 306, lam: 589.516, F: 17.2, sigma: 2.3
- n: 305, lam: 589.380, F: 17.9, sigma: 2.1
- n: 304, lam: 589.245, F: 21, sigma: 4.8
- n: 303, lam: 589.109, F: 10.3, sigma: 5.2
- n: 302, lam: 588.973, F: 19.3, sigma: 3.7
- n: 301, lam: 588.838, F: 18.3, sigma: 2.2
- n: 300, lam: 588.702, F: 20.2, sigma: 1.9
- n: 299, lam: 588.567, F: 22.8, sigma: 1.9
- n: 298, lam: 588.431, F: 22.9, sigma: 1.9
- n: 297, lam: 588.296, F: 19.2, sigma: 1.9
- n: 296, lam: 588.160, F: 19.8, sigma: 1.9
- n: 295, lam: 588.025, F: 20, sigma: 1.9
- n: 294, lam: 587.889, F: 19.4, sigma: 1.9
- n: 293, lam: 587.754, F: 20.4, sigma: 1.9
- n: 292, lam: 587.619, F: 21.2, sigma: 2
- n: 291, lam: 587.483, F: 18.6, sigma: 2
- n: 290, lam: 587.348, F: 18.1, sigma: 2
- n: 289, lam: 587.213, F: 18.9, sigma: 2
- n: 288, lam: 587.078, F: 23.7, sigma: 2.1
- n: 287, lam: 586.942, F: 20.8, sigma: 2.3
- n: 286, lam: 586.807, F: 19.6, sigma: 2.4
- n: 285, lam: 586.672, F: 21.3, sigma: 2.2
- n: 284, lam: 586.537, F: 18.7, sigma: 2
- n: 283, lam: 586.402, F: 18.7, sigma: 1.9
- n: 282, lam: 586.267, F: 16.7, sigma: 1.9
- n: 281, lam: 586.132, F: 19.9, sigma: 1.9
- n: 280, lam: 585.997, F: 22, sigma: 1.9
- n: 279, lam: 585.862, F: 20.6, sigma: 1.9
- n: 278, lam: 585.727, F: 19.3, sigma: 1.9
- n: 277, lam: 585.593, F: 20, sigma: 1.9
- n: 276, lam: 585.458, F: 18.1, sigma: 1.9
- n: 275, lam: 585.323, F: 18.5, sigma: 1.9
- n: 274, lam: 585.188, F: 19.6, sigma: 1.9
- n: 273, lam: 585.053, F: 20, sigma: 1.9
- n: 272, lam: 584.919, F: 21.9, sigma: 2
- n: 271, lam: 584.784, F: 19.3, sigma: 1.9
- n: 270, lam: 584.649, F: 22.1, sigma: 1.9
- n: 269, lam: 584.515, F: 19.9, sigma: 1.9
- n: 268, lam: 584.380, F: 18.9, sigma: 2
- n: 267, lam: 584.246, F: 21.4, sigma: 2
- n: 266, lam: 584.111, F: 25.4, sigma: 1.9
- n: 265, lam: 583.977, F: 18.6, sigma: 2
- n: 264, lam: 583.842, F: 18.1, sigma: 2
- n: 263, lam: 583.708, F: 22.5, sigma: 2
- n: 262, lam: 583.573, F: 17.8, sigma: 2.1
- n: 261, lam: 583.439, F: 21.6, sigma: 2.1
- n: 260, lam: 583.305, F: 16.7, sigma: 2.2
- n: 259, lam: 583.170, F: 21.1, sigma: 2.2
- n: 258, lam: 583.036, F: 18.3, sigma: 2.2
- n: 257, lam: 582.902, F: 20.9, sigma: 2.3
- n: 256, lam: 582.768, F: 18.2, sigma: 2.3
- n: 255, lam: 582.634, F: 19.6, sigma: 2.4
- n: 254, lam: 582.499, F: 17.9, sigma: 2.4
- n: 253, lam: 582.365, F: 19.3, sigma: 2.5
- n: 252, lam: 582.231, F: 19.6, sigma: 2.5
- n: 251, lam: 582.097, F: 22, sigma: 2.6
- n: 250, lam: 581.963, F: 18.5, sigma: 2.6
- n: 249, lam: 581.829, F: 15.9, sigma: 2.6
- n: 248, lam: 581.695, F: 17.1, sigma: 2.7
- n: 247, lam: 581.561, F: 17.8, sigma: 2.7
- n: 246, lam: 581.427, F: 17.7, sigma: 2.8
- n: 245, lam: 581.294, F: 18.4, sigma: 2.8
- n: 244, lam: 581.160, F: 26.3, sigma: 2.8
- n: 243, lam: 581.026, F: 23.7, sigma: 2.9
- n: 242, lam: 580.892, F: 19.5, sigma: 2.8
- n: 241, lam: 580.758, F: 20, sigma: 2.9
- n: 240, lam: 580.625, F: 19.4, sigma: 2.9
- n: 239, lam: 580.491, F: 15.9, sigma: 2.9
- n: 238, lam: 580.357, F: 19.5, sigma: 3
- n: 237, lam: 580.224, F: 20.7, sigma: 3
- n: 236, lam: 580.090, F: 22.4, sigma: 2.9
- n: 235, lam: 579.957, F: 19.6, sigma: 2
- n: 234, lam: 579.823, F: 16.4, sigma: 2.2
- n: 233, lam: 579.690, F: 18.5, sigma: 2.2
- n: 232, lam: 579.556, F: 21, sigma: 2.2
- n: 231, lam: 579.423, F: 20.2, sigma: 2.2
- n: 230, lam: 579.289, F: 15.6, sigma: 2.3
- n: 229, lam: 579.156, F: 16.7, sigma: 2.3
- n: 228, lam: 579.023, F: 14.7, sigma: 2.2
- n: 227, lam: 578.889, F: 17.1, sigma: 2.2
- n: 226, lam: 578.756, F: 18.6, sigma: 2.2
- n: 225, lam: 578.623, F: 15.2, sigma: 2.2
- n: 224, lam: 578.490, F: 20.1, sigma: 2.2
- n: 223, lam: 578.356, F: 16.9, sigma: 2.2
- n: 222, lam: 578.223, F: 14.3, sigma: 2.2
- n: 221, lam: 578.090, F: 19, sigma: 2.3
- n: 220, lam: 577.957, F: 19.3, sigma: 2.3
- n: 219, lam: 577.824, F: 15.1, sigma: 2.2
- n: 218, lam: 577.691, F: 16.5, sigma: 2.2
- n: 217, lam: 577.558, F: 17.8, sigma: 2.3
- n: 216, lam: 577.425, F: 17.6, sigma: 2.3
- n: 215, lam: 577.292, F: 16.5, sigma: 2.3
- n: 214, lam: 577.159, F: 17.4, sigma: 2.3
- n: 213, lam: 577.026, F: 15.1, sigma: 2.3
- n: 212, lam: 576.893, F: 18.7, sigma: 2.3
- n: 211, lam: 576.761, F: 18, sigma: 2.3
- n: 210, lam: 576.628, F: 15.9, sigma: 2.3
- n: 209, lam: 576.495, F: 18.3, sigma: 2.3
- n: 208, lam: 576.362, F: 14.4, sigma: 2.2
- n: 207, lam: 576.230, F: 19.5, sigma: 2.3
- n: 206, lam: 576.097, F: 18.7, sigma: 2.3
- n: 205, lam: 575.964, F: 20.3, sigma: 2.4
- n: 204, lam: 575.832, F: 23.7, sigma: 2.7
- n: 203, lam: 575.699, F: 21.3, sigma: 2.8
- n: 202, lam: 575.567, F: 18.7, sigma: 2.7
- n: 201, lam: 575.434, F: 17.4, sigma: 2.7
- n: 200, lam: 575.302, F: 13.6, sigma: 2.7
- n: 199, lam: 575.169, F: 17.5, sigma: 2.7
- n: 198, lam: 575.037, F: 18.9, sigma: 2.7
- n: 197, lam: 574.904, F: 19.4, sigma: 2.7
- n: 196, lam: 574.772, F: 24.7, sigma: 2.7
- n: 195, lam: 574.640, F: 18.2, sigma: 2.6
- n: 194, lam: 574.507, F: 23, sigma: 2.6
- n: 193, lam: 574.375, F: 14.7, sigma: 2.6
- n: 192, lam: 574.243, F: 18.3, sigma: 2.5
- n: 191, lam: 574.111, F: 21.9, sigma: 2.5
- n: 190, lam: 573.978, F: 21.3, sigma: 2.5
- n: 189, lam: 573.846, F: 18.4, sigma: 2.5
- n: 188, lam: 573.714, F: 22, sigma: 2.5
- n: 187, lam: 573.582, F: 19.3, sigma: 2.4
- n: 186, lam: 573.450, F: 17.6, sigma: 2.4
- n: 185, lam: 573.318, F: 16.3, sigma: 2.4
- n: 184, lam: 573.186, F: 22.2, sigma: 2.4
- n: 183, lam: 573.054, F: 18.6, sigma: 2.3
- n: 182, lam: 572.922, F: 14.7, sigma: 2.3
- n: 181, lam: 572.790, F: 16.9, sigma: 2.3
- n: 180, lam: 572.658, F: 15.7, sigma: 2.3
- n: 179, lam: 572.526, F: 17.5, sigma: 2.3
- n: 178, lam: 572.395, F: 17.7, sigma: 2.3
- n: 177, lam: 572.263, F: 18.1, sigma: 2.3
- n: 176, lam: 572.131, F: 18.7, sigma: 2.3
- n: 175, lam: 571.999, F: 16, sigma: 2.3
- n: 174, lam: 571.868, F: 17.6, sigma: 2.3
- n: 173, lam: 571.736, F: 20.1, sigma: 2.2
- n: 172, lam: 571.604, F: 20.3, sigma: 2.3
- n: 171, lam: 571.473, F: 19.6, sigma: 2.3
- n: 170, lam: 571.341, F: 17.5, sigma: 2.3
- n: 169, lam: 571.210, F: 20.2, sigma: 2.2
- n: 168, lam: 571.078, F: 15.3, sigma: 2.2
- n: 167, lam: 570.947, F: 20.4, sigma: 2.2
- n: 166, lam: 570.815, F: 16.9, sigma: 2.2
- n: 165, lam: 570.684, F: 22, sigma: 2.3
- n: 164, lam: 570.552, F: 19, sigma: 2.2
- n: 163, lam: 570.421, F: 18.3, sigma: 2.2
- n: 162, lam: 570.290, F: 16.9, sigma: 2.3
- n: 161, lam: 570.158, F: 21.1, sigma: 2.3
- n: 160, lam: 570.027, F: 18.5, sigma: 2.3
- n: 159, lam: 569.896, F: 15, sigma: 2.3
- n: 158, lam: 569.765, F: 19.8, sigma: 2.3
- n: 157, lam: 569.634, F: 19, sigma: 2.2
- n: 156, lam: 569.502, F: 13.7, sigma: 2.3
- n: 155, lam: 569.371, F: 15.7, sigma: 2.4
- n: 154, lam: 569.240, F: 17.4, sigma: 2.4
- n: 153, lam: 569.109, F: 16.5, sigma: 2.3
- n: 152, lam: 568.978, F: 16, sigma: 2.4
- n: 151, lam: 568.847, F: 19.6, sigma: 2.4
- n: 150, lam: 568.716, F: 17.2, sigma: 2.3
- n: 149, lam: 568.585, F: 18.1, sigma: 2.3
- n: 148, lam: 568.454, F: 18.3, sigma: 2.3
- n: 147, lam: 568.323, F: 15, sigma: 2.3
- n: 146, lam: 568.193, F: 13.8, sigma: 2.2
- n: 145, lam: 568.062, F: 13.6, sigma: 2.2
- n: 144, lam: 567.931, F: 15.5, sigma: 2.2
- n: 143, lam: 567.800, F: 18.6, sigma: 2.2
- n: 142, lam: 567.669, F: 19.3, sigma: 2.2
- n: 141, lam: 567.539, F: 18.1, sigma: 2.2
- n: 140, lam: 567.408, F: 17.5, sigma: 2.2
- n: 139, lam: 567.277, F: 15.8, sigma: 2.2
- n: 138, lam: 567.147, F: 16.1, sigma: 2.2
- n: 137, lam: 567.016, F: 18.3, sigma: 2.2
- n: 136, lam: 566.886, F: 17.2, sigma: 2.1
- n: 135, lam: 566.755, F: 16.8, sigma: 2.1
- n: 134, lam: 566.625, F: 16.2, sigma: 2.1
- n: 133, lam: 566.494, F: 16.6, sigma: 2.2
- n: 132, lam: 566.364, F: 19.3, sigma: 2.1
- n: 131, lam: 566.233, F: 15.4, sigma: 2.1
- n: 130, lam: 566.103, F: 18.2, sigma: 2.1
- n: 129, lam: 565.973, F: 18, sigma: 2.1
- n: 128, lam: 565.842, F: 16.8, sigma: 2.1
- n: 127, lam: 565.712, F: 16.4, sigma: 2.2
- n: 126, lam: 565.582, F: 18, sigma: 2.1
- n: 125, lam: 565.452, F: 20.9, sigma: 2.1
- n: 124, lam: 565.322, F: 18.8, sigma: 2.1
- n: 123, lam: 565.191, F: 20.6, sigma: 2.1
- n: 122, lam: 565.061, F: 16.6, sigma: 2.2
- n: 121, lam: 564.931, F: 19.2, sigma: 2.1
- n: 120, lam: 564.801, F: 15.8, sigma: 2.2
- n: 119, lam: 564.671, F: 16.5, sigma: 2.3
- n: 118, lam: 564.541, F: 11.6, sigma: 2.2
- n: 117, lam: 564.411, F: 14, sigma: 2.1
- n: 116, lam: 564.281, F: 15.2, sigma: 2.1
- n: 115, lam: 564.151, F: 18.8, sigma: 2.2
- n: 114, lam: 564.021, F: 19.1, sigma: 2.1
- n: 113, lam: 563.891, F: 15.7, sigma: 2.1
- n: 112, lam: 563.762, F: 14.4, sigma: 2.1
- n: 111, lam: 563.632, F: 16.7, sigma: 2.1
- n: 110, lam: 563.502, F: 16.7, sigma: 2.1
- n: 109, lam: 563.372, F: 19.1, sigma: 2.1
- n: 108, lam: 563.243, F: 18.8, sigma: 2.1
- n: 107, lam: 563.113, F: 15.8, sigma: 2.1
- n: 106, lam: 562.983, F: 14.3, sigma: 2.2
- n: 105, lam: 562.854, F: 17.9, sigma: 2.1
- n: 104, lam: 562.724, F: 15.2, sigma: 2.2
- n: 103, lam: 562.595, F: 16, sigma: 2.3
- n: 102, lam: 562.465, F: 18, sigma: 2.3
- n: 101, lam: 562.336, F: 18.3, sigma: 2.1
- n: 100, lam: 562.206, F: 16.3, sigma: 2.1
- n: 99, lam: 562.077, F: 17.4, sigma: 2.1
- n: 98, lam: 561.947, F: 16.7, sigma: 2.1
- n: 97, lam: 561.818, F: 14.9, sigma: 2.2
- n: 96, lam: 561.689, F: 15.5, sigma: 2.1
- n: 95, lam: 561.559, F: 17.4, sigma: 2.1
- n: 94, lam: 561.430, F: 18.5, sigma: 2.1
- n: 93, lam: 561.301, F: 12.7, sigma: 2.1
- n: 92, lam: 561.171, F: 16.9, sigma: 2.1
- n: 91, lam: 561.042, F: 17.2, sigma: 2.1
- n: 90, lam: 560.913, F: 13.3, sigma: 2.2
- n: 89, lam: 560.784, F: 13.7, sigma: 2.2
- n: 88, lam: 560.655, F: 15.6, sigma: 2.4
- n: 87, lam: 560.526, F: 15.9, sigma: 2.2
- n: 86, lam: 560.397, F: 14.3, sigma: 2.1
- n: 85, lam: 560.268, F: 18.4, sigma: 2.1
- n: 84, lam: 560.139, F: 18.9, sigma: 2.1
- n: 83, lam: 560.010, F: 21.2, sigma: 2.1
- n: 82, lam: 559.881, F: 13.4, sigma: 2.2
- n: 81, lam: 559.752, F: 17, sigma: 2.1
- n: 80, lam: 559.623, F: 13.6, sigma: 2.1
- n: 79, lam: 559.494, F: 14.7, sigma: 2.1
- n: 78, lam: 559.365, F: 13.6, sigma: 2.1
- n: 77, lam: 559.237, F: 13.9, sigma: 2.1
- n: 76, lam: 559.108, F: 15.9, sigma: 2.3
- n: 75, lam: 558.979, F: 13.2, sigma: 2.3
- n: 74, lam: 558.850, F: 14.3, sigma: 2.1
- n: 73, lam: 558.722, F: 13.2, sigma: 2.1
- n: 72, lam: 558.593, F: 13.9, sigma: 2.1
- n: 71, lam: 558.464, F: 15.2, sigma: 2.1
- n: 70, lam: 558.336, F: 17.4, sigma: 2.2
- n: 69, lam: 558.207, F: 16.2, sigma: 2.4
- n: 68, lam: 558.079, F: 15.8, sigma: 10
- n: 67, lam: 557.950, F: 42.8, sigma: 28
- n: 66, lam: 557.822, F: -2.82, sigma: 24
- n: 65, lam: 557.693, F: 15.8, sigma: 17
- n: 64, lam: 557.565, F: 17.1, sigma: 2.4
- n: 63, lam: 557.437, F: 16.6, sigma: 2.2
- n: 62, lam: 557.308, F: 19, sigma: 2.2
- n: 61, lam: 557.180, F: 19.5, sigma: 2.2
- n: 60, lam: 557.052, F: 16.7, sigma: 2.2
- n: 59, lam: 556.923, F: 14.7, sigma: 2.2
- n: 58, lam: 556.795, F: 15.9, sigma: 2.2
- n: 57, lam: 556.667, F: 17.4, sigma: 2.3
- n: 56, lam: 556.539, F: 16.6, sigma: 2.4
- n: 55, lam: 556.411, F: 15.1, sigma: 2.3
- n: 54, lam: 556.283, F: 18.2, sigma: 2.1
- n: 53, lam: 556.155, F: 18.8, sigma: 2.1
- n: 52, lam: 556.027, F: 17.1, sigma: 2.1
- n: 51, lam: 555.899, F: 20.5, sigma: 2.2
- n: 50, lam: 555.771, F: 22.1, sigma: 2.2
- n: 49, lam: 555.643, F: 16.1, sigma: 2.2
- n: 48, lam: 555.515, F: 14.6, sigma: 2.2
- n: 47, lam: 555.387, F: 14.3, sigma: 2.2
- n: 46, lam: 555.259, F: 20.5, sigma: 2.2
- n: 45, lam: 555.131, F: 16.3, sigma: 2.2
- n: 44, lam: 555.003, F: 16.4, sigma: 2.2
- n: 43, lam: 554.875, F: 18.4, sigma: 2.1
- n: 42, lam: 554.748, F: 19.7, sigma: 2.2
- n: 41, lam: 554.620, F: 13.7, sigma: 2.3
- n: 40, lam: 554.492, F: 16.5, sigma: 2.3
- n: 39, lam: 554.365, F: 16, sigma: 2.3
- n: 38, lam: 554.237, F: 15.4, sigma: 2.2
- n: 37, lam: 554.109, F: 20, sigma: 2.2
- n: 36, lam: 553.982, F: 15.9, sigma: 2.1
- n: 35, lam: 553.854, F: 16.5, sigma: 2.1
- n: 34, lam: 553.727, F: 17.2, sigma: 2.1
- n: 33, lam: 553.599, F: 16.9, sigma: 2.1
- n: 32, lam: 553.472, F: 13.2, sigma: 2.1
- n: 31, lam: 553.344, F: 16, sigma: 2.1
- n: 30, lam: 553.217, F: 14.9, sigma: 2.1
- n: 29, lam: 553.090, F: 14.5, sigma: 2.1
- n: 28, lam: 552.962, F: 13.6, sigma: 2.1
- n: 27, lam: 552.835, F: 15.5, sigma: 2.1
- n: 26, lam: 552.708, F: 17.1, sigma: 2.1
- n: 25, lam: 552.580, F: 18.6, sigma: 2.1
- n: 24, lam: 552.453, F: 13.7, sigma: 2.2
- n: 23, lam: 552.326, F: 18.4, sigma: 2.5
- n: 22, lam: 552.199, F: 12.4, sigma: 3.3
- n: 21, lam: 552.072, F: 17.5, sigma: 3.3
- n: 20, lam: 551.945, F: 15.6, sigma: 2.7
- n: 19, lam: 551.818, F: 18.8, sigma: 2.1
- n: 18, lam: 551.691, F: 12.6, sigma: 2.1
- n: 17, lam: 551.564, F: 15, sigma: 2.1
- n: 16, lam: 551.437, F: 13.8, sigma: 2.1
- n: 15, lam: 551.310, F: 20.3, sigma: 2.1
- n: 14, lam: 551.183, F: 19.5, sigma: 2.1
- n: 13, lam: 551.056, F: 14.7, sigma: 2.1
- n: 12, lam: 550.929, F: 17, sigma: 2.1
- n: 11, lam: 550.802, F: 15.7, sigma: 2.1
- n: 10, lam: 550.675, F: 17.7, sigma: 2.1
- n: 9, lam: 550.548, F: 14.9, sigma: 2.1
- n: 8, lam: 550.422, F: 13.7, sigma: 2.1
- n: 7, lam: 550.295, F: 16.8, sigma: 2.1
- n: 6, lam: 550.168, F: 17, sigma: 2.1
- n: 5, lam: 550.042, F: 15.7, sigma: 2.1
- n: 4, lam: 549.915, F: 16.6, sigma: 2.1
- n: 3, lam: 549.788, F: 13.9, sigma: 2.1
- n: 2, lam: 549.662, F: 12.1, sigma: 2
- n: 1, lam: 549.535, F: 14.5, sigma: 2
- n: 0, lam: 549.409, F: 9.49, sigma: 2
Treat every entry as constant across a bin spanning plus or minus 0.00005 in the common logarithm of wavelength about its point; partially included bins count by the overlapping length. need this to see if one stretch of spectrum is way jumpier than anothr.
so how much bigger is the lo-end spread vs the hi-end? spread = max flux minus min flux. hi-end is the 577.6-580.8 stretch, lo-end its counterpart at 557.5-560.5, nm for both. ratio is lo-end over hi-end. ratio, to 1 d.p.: 5.6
